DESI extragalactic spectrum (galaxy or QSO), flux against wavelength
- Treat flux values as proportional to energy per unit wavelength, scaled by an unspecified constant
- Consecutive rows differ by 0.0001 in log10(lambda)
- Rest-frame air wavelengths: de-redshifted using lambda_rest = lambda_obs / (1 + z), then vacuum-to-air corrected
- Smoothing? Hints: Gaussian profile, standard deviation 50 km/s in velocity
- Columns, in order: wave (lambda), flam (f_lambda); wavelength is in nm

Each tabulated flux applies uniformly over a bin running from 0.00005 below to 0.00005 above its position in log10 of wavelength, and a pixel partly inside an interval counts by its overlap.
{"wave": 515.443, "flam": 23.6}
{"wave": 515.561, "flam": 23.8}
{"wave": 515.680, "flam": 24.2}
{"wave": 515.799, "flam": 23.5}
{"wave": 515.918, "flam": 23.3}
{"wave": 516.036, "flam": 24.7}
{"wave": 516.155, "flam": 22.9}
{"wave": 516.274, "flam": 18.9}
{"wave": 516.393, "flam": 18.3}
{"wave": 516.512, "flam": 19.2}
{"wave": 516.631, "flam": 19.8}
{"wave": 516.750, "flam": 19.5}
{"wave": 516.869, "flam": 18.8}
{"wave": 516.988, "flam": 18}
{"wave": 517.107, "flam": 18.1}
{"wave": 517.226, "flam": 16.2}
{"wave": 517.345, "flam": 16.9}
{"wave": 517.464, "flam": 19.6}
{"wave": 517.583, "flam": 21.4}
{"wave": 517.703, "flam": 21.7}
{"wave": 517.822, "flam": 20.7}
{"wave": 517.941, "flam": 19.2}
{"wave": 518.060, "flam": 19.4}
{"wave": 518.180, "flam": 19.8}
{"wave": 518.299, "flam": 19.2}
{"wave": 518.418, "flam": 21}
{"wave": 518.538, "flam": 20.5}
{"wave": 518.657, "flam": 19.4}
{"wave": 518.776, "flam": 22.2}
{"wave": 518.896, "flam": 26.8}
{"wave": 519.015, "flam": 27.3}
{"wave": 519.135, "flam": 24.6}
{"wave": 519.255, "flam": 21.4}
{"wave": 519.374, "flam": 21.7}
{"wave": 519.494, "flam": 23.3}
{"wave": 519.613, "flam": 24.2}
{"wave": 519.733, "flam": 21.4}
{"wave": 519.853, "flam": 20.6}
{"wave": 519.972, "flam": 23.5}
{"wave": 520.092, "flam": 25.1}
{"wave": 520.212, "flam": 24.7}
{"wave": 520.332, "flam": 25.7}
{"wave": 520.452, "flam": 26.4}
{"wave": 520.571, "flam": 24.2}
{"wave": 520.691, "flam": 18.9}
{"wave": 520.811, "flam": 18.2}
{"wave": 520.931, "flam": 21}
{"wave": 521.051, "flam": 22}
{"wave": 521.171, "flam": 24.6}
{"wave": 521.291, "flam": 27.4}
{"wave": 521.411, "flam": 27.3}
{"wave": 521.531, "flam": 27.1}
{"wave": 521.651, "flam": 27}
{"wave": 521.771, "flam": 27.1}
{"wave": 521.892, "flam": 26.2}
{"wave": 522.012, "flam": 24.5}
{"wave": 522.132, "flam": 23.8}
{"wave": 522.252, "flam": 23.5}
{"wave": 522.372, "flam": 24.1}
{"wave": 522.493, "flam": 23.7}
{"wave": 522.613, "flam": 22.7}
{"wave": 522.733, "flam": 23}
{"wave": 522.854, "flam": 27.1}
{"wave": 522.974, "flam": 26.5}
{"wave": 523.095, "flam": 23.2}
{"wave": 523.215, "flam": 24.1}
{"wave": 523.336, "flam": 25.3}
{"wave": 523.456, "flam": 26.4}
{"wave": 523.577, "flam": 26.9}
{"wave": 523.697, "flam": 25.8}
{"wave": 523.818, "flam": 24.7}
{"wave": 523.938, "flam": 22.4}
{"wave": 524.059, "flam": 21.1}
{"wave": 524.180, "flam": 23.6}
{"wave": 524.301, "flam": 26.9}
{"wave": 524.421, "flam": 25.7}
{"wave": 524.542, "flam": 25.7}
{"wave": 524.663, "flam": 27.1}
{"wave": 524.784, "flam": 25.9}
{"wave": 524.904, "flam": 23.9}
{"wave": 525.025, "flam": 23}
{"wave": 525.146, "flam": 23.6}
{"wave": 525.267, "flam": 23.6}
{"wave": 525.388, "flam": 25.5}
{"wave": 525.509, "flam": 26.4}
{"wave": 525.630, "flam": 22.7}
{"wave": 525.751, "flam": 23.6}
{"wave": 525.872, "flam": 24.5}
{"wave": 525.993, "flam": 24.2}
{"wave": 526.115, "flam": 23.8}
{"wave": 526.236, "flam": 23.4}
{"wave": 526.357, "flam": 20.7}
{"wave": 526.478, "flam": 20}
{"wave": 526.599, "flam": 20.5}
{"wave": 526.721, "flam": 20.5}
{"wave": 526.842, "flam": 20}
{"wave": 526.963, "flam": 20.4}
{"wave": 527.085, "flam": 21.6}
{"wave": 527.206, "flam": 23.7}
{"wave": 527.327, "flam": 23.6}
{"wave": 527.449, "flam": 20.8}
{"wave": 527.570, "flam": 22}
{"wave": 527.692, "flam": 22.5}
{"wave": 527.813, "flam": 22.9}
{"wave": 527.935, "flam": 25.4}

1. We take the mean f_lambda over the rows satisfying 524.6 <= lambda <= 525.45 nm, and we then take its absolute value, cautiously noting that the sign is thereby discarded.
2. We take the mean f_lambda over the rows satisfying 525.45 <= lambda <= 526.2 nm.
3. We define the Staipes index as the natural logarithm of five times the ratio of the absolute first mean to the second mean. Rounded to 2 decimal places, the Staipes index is 1.63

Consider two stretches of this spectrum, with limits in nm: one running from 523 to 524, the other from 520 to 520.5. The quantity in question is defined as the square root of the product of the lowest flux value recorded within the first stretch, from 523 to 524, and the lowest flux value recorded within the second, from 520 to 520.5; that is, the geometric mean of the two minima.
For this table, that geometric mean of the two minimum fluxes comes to 24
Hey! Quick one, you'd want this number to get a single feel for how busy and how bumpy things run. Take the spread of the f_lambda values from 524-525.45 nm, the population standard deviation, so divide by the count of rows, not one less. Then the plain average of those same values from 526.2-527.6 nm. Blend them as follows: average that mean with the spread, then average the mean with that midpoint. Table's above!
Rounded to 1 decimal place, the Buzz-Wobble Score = 16.5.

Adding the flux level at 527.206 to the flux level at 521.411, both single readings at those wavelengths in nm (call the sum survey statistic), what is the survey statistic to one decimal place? 51.0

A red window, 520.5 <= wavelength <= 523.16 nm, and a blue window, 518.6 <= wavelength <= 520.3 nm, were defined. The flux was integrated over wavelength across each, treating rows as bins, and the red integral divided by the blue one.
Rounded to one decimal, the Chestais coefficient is 1.6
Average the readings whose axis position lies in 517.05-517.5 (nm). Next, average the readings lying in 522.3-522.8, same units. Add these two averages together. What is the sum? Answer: 41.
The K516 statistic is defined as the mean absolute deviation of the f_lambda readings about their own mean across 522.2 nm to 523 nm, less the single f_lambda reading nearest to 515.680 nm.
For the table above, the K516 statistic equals -23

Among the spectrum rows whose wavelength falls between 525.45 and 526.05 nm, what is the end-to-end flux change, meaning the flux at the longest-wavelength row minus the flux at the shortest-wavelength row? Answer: -2.2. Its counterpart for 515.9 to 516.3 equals -4.4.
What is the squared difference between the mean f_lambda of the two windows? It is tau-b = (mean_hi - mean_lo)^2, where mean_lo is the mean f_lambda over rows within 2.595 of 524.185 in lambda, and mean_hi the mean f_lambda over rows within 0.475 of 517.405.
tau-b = 27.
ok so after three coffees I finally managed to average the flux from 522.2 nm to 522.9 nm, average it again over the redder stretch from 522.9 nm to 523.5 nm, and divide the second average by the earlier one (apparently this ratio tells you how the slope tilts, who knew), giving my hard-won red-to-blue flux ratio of 1.05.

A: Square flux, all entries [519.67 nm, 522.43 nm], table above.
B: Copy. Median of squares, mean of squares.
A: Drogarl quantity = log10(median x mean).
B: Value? 5.55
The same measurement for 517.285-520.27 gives 5.34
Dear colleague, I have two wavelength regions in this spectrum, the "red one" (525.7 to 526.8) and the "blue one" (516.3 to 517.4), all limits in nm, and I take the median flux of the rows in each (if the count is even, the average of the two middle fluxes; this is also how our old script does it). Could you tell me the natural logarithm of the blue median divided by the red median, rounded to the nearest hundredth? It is -0.25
